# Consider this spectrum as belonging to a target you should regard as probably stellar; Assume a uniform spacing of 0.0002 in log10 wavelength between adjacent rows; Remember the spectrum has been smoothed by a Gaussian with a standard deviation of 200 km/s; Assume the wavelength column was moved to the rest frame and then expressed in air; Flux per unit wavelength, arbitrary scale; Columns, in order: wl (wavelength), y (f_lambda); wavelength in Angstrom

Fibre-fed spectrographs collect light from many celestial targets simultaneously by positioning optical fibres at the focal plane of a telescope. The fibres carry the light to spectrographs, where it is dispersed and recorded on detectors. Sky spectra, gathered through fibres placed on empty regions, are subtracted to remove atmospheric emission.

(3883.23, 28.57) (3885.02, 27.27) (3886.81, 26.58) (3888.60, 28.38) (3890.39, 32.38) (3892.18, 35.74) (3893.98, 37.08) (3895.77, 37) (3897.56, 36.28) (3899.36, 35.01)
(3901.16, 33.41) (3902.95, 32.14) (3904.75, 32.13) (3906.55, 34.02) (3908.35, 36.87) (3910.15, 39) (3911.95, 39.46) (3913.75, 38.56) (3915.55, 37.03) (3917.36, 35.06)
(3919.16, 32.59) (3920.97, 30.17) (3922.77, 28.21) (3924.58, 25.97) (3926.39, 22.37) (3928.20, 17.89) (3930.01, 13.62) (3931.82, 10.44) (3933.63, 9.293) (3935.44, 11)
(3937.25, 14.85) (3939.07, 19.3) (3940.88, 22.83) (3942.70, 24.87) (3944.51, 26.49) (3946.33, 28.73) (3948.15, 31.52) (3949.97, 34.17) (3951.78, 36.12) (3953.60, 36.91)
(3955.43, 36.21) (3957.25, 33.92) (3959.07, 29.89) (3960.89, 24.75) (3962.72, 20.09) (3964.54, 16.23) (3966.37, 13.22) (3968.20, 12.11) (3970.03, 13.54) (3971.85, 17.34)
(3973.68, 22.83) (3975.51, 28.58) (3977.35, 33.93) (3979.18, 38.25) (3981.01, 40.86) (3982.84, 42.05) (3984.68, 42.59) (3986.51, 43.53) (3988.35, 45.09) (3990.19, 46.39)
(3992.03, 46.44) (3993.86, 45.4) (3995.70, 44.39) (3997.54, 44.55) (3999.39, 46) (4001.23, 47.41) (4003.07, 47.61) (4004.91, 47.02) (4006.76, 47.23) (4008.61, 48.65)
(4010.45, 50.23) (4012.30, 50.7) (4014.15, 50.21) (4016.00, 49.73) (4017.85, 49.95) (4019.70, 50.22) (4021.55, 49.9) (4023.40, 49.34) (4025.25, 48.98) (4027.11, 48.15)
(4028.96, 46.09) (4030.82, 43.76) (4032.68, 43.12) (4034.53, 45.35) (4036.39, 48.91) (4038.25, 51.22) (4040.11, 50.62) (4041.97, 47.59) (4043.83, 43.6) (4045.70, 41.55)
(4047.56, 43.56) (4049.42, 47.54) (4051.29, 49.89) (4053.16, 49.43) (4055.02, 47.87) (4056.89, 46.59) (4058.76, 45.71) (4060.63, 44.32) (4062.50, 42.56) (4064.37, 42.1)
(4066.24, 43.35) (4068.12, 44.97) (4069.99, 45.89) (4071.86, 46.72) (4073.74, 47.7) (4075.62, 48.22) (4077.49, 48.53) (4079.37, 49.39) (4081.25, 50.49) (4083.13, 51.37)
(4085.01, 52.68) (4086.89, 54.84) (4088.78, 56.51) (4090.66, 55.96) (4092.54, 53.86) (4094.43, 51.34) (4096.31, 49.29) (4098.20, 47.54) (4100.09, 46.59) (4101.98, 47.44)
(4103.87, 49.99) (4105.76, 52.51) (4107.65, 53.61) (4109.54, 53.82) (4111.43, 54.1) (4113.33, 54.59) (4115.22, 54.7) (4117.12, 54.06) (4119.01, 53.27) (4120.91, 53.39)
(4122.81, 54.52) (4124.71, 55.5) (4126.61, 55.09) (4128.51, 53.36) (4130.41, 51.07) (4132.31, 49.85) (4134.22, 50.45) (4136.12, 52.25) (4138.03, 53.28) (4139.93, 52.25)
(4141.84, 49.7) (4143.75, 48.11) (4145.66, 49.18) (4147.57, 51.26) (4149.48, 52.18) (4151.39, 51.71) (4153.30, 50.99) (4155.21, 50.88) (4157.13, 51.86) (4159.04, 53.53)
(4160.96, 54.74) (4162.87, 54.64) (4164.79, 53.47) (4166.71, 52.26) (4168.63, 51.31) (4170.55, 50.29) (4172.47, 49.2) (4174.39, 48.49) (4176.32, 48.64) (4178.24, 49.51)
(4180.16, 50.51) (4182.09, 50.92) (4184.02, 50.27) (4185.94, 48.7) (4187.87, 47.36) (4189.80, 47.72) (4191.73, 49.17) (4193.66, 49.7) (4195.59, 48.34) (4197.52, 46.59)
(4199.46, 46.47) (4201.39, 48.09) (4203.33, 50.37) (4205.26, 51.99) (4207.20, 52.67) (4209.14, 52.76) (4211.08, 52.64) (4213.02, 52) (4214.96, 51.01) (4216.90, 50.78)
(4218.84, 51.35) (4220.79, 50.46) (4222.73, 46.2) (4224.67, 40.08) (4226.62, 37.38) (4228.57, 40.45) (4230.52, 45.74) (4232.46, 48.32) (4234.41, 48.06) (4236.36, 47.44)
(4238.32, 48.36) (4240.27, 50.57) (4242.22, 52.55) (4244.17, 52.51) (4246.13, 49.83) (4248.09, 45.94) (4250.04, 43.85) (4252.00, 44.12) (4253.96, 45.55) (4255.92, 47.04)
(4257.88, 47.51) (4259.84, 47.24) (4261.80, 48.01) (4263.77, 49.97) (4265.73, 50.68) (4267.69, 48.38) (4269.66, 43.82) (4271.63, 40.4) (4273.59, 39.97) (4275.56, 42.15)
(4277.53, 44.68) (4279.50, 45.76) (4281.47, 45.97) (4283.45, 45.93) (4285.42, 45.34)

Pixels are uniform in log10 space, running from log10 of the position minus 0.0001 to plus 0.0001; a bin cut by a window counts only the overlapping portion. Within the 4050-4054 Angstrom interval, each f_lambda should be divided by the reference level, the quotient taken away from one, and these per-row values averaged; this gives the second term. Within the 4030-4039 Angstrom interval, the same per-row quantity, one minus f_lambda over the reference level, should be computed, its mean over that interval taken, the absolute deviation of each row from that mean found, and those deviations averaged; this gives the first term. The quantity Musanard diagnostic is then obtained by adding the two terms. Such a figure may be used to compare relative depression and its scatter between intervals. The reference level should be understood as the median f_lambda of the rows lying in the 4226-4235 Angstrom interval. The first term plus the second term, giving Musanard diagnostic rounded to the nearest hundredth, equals -0.02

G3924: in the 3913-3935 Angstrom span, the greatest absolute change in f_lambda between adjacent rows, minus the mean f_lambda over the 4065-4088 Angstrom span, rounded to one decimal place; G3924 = -44.2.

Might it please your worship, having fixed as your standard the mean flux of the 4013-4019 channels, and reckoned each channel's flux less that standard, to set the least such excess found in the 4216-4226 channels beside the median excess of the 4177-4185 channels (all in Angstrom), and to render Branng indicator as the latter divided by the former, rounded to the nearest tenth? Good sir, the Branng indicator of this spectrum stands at 0.0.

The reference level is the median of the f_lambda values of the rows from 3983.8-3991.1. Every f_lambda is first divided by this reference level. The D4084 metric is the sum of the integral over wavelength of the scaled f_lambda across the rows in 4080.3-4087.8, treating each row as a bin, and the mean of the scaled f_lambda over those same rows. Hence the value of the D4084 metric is 10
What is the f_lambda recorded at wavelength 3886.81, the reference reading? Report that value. 26.58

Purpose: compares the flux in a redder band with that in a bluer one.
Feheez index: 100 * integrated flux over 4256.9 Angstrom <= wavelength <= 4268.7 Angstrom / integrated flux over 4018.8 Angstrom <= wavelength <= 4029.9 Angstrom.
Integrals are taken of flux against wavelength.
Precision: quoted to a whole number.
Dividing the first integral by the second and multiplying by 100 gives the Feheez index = 106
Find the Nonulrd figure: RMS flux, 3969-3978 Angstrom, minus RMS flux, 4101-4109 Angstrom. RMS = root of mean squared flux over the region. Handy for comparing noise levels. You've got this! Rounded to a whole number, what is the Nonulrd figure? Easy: -27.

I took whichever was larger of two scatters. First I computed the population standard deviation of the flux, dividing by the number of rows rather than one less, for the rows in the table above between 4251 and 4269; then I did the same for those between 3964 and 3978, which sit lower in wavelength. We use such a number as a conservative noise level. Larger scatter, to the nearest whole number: 7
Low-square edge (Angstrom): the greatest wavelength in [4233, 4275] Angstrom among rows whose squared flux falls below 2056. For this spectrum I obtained 4273.59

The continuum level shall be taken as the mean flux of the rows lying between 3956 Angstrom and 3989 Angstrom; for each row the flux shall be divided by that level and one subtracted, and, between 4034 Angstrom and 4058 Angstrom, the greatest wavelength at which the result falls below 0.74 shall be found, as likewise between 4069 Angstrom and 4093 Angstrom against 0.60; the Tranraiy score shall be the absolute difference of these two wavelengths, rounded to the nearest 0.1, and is 13.1 Angstrom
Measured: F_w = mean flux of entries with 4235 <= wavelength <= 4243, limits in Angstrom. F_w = 50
